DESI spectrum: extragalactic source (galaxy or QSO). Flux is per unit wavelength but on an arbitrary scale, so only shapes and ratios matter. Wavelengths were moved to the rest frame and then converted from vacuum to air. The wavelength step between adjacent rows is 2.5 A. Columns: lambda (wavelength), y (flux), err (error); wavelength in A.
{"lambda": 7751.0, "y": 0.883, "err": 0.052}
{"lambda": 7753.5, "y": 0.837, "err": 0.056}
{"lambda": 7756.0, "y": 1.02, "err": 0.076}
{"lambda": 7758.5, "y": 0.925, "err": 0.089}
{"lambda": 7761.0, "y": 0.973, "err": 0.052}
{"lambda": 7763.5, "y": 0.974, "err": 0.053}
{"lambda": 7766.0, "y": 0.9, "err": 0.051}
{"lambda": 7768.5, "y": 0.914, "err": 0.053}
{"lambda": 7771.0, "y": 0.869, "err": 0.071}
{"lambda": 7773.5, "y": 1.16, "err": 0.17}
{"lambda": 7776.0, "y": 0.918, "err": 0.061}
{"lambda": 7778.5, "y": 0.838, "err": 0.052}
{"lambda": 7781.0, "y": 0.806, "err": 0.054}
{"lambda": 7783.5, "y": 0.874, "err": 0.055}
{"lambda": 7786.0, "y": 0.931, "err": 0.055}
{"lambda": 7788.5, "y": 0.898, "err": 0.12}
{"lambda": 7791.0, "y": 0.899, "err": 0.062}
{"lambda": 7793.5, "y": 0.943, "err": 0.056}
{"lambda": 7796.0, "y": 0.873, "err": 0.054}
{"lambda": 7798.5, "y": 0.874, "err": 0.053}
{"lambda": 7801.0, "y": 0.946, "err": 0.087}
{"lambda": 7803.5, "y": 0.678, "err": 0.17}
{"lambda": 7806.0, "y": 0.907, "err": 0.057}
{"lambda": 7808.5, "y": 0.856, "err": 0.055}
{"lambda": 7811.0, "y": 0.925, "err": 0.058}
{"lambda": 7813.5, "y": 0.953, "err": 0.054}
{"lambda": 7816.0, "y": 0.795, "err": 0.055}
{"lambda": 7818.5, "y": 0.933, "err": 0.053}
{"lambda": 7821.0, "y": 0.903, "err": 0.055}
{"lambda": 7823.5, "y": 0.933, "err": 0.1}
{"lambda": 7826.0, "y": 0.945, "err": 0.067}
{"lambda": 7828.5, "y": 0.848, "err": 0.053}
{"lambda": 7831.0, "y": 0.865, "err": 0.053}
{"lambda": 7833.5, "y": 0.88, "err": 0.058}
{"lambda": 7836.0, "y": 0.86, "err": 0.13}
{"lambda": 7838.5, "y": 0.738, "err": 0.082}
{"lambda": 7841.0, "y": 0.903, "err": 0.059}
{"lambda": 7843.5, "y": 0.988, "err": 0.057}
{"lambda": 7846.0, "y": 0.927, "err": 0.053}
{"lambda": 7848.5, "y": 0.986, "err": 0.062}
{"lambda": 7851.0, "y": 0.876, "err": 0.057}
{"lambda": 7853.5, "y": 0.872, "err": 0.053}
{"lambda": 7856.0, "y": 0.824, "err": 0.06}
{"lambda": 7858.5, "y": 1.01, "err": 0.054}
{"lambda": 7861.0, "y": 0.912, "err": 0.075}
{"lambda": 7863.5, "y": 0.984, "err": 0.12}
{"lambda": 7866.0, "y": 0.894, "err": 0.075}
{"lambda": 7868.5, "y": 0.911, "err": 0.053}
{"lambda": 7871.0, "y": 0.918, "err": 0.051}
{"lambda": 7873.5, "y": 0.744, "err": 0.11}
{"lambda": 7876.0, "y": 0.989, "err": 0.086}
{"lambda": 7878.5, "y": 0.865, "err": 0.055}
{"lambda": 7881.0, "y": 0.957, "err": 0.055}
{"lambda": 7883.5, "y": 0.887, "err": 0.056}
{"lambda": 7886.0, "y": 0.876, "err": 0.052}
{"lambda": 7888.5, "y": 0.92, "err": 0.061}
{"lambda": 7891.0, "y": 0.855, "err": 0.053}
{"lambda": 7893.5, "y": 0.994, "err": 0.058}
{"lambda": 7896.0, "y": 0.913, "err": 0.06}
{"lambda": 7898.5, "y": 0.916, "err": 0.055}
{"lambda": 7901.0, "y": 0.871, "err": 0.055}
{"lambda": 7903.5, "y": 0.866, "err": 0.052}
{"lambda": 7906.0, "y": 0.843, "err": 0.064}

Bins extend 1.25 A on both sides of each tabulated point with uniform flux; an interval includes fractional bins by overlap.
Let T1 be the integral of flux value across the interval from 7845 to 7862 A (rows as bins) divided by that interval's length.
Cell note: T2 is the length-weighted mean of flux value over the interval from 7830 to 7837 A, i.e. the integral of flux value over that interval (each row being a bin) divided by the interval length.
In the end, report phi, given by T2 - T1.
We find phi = -0.046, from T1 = 0.915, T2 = 0.869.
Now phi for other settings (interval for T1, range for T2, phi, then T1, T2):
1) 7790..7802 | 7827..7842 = -0.057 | 0.906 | 0.850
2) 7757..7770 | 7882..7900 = -0.029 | 0.937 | 0.909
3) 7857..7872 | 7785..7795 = -0.020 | 0.937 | 0.916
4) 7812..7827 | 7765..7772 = -0.015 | 0.910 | 0.895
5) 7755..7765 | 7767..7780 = -0.034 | 0.970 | 0.936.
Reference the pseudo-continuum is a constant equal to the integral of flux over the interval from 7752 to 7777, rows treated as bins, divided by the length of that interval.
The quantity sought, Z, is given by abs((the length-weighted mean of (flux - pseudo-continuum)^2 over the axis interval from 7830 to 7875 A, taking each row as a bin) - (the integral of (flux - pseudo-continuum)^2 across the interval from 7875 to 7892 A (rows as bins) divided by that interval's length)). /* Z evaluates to 0.0044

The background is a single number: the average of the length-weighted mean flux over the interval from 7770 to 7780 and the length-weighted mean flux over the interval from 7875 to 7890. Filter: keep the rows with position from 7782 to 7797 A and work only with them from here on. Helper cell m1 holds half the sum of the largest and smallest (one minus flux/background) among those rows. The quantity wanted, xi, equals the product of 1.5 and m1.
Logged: 0.03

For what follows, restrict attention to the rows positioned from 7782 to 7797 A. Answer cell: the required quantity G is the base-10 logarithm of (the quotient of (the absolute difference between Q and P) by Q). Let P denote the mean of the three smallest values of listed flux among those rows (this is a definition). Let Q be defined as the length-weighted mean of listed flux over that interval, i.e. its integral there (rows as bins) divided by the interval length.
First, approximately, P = 0.882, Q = 0.902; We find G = -1.6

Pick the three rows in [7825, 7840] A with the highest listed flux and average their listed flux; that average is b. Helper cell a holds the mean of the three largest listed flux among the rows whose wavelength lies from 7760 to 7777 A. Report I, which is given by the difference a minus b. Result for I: 0.14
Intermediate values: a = 1.036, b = 0.90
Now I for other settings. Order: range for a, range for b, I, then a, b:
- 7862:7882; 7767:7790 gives -0.03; 0.977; 1.00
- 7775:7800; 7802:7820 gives -0.01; 0.931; 0.94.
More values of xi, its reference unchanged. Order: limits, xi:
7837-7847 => 0.11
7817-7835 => 0.05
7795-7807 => 0.19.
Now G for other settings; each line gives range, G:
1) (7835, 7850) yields -1.1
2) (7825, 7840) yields -1.3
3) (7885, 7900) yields -1.5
